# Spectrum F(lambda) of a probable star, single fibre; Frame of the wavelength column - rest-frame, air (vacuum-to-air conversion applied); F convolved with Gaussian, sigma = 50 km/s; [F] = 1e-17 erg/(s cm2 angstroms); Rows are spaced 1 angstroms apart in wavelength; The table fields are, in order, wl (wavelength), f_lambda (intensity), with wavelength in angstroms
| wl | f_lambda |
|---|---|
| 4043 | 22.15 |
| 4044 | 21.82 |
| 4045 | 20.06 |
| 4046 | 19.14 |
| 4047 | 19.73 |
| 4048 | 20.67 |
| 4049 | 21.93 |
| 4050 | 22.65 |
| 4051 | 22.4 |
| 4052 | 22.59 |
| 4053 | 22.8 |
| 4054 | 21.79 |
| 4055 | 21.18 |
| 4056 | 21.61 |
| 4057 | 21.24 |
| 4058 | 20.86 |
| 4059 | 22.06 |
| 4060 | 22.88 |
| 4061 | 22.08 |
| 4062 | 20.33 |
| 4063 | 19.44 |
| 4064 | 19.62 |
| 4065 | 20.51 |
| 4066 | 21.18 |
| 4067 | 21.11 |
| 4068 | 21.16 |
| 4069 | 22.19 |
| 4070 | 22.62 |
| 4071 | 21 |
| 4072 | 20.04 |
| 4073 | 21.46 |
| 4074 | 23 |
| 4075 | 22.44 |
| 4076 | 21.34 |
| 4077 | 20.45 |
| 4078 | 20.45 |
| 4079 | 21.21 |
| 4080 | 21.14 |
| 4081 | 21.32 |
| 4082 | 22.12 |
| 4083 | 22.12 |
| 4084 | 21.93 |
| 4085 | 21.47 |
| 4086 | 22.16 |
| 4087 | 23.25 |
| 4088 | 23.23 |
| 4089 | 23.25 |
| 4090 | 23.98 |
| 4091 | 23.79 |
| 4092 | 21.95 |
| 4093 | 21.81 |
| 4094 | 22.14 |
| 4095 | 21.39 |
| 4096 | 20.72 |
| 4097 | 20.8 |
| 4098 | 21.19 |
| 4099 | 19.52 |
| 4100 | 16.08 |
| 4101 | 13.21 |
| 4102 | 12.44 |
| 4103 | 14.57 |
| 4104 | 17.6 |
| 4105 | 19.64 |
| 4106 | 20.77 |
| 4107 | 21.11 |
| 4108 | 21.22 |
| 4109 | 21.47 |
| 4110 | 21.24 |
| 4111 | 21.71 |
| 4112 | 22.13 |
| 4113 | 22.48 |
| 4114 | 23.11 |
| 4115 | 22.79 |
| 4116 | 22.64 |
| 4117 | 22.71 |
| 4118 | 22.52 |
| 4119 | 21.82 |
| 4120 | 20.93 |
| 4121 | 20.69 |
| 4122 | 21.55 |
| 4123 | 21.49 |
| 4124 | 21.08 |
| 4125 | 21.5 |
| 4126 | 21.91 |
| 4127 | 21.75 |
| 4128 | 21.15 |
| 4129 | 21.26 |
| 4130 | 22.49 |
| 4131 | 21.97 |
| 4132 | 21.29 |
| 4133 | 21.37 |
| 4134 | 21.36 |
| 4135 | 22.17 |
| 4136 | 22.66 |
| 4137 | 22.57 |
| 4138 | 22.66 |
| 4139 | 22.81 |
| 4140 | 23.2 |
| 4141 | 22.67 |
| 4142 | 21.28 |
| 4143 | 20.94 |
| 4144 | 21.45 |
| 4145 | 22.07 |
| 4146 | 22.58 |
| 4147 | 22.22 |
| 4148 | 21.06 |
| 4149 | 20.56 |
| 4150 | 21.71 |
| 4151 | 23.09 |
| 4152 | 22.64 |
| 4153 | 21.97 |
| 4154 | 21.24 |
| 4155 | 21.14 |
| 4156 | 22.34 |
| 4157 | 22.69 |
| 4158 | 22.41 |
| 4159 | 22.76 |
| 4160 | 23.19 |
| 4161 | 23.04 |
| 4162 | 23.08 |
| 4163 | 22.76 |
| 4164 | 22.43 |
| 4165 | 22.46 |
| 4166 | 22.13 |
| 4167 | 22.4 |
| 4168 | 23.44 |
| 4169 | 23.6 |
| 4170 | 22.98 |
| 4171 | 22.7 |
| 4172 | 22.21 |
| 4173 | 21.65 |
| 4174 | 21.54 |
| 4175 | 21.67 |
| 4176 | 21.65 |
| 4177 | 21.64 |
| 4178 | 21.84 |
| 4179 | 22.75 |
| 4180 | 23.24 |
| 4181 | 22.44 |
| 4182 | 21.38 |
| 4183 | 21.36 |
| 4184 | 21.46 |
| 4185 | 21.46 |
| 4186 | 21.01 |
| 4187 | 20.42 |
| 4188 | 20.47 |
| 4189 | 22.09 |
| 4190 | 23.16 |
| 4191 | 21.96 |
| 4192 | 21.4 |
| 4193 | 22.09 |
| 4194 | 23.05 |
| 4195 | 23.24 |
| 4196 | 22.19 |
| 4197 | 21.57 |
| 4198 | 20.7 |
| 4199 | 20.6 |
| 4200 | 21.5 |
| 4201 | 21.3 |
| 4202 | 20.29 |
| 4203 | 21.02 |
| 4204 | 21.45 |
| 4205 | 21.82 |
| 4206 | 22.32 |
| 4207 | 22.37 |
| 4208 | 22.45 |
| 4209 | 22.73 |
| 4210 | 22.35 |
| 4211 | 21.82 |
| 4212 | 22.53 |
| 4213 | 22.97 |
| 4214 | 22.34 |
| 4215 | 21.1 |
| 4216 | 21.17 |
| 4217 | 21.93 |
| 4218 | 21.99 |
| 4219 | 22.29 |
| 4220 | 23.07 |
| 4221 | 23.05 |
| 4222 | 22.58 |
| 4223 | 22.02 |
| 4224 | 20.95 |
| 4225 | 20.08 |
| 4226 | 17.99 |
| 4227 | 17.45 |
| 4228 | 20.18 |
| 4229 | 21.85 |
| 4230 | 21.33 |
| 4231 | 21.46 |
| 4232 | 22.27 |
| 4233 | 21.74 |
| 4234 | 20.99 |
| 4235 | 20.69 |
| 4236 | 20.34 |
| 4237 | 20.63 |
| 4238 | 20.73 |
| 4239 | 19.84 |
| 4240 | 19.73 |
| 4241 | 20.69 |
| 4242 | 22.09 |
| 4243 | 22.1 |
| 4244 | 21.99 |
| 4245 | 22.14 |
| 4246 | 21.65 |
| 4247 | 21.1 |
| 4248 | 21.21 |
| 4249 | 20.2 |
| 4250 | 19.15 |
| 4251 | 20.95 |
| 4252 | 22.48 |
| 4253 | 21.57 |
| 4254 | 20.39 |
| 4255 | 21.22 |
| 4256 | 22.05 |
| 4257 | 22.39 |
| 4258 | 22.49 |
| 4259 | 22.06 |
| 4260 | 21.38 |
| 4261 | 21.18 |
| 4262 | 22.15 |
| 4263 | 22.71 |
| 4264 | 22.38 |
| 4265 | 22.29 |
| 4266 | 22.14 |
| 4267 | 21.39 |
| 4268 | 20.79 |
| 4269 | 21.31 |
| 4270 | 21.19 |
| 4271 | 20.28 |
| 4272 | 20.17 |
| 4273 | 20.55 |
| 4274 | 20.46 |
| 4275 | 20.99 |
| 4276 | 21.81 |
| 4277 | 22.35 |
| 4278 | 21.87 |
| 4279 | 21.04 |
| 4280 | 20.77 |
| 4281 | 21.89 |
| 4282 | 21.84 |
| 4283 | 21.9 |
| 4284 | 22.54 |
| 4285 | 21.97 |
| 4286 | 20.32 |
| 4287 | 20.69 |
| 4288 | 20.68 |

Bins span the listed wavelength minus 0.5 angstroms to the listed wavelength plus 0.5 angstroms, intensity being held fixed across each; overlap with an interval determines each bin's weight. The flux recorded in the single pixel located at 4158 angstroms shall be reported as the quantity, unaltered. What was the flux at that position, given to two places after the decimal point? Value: 22.41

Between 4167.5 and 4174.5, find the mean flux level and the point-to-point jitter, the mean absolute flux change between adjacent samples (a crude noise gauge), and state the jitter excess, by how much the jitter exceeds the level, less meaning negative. -22.2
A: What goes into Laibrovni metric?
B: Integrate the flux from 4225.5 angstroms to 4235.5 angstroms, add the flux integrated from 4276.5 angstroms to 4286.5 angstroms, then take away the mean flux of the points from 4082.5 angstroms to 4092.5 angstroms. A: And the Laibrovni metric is 400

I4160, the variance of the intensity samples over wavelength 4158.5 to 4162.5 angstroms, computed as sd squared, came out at 0.03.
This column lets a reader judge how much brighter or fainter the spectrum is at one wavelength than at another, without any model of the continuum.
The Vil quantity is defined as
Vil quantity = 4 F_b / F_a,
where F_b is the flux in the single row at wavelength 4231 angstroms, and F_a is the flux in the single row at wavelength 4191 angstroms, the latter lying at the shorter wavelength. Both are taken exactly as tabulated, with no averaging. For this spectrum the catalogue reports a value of 3.91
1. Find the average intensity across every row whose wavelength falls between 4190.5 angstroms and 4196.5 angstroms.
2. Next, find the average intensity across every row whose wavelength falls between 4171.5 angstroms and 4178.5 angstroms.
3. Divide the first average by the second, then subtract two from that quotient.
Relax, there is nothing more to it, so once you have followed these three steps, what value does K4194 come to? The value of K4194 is -0.973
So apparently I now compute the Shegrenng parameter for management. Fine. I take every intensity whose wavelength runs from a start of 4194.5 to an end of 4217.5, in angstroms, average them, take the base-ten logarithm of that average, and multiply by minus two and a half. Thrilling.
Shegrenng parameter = -3.35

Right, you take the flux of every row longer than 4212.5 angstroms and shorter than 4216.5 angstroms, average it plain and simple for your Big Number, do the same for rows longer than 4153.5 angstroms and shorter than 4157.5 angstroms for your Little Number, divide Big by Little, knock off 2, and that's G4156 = -1.00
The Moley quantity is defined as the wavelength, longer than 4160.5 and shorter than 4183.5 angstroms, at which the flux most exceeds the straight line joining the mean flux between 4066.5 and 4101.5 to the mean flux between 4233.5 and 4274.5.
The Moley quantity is 4169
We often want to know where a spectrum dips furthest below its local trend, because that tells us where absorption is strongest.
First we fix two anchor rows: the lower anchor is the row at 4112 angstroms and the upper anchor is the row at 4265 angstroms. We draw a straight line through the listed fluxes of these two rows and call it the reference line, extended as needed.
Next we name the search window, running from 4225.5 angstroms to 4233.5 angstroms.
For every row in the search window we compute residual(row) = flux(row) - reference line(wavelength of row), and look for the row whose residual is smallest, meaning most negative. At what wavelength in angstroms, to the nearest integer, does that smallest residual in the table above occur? 4227 angstroms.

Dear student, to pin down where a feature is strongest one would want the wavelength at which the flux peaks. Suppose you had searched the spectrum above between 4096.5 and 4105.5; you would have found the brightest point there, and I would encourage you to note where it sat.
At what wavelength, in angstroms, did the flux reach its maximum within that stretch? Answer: 4098 angstroms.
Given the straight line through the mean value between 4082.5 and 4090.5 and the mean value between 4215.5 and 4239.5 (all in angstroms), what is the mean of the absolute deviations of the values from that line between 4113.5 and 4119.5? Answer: 0.42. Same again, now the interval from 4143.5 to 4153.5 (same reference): 0.59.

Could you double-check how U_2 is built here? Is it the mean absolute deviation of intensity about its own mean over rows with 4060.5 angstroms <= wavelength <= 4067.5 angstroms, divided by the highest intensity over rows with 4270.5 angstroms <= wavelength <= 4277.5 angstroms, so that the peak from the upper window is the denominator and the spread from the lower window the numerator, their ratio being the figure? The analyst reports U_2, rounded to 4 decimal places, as 0.0325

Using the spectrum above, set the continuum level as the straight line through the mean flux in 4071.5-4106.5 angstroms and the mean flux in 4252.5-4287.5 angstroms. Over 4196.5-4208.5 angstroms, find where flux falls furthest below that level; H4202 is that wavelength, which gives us 4202 angstroms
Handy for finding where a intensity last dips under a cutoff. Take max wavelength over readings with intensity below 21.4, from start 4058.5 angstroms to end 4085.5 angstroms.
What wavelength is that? 4081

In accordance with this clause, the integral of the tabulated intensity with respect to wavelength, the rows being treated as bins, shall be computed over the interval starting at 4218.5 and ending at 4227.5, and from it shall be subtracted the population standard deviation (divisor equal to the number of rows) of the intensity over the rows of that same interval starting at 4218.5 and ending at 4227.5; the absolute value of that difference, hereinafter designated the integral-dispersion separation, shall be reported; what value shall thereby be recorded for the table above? 187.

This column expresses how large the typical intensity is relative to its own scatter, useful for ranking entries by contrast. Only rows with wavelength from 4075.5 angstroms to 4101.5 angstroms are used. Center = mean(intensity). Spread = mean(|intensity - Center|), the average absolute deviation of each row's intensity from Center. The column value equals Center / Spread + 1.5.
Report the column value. 17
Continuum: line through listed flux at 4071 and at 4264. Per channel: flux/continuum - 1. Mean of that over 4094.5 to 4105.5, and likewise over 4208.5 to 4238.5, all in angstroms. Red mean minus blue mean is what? 0.12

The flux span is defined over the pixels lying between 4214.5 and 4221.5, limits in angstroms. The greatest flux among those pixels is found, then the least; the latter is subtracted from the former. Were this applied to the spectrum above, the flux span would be 2.0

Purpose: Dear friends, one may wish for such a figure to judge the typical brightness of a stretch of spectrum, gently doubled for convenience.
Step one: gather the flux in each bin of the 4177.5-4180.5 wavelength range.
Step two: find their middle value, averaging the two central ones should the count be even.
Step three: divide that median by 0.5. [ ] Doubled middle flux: 45.5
